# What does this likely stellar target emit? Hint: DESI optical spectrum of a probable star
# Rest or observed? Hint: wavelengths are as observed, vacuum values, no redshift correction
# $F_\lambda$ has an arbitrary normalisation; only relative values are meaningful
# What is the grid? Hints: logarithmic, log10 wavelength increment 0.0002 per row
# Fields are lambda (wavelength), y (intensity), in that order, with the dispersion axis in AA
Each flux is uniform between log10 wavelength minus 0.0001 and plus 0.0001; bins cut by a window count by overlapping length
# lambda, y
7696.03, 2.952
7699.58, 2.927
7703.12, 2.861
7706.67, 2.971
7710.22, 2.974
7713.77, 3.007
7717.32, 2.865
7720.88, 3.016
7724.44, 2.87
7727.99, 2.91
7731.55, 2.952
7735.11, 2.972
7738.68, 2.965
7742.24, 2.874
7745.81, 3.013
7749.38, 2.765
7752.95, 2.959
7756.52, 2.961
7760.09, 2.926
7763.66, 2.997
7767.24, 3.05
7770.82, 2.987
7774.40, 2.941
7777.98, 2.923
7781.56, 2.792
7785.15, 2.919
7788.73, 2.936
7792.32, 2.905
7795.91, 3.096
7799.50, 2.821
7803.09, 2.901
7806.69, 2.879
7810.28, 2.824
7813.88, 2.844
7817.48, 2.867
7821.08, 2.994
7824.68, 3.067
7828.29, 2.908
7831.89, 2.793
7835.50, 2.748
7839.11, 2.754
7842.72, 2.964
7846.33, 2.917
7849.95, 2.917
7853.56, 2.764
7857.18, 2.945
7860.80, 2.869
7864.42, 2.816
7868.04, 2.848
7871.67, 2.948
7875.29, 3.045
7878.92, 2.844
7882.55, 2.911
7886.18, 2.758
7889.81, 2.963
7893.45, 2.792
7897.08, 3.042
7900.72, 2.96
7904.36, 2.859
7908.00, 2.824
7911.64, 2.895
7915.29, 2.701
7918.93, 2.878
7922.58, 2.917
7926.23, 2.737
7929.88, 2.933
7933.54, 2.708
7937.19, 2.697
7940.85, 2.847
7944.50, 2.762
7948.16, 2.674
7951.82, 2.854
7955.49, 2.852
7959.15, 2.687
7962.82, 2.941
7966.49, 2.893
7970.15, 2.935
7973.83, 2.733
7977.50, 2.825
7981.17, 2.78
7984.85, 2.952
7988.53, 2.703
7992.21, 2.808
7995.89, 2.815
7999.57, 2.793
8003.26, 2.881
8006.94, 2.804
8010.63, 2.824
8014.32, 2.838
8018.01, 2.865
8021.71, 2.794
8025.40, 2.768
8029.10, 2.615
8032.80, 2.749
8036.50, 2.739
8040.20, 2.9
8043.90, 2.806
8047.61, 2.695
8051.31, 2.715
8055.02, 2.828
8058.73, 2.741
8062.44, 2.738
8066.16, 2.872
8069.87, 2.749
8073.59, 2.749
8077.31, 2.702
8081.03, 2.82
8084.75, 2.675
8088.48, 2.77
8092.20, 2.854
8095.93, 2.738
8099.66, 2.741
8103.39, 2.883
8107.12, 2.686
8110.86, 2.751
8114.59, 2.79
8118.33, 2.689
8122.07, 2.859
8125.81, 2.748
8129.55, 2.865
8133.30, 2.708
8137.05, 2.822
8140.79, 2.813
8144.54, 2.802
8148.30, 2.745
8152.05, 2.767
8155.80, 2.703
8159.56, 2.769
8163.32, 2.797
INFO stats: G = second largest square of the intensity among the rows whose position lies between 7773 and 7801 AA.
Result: 8.65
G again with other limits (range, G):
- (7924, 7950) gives 8.11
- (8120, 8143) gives 8.17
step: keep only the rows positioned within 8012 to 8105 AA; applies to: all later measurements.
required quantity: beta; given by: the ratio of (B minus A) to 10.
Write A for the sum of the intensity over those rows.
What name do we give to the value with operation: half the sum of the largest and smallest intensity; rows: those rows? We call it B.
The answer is -6.66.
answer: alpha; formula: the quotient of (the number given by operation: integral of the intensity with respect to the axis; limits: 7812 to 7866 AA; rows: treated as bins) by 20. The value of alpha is 8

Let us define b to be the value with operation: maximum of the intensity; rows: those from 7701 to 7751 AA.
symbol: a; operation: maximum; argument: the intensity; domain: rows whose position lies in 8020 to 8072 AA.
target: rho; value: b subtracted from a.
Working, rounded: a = 2.9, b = 3.016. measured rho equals -0.12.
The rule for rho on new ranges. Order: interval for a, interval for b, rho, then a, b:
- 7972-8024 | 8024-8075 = 0.05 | 2.952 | 2.9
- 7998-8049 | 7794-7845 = -0.20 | 2.9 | 3.096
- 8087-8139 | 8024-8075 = -0.02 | 2.883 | 2.9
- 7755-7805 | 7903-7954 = 0.16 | 3.096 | 2.933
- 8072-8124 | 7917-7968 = -0.06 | 2.883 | 2.941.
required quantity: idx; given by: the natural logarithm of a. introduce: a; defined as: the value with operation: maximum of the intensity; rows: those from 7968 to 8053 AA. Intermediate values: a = 2.952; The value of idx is 1.08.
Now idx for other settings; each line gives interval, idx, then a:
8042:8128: 1.06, 2.883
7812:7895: 1.12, 3.067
